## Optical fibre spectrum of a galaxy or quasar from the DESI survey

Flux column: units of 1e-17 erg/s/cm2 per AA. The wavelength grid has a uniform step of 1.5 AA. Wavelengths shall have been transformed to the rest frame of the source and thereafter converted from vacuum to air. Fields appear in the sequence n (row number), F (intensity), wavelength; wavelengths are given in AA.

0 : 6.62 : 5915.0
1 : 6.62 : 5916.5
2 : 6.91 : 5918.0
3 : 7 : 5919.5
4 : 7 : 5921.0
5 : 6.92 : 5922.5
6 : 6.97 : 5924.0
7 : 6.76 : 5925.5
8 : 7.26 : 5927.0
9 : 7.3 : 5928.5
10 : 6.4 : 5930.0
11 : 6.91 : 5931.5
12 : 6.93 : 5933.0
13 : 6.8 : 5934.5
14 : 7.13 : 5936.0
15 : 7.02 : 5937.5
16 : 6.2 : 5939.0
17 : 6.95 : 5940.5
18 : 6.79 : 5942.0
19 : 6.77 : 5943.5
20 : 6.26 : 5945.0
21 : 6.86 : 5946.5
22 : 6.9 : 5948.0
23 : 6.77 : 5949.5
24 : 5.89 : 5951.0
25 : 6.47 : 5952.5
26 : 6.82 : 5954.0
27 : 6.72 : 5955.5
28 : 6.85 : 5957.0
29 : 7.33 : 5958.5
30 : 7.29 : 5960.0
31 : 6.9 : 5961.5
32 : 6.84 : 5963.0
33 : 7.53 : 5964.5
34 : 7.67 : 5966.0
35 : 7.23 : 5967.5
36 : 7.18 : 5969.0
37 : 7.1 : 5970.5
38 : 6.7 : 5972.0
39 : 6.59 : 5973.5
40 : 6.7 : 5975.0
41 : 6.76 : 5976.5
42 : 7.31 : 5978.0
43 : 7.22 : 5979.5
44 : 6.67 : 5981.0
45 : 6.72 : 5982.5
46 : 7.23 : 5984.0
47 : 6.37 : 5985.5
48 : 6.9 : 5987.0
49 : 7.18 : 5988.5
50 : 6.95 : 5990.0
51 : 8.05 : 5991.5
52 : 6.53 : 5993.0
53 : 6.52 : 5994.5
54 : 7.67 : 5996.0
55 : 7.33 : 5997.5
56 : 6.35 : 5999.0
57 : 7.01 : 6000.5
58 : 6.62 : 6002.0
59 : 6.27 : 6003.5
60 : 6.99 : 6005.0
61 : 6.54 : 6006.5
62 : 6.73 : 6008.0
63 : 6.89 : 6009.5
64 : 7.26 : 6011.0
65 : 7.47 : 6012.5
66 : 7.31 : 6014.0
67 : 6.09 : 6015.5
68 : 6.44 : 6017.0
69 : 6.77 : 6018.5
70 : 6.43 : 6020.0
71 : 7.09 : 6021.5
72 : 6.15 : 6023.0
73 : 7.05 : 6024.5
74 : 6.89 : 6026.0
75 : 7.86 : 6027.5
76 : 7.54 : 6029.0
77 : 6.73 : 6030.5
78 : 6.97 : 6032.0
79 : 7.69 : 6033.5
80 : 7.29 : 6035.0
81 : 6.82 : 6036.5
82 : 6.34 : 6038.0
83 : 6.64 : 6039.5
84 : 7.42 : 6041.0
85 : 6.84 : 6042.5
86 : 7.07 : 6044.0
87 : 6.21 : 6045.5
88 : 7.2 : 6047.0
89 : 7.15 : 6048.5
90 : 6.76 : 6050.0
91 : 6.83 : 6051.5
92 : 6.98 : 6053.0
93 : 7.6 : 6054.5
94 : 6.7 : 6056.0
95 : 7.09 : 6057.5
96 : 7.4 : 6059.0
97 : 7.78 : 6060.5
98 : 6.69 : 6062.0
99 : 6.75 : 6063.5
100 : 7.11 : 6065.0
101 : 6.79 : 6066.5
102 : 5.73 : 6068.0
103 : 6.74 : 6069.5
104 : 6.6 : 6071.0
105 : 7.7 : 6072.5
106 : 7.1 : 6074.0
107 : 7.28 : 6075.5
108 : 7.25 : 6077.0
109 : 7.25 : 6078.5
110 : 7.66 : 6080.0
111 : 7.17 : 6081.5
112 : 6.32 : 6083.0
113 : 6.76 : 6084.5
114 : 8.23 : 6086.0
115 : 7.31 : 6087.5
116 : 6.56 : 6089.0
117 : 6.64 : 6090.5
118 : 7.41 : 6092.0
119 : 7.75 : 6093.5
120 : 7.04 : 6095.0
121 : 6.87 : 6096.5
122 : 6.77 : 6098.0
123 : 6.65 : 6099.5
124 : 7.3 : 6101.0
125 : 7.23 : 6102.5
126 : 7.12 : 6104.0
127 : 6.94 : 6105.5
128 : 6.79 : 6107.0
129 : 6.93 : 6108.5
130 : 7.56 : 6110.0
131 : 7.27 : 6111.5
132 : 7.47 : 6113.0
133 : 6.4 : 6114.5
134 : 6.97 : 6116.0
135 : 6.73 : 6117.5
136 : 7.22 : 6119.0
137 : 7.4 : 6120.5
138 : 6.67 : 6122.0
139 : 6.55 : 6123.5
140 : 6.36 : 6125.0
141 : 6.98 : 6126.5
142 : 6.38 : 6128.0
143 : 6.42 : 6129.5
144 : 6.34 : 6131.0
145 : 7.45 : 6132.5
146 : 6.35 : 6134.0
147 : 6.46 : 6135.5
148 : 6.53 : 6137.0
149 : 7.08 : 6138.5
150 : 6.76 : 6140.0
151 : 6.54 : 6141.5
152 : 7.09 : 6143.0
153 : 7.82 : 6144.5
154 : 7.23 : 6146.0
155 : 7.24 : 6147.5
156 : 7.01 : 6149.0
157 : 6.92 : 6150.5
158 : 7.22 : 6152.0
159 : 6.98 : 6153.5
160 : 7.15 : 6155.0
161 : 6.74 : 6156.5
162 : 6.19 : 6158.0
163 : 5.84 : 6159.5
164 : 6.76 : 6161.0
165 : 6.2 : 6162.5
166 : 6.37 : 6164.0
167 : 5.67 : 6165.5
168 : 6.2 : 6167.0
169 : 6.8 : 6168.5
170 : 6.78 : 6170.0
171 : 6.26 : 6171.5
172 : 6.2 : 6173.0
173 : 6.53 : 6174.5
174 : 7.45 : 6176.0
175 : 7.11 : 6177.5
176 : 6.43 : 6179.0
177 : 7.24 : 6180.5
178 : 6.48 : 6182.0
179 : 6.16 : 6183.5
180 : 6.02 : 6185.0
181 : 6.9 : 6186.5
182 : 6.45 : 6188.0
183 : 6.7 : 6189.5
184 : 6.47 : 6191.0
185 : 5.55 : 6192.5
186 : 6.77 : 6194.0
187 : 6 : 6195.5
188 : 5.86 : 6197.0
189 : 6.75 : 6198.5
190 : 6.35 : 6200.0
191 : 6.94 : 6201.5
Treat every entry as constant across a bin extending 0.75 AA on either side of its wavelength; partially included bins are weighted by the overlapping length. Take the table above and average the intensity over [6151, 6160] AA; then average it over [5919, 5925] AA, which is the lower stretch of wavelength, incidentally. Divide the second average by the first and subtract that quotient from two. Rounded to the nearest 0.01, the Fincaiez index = 0.96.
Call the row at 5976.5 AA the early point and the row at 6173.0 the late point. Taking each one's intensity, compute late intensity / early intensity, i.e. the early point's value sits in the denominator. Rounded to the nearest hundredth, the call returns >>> 0.92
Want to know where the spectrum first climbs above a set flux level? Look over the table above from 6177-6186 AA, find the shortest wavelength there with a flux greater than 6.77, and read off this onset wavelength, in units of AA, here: 6177.5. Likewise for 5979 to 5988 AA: 5979.5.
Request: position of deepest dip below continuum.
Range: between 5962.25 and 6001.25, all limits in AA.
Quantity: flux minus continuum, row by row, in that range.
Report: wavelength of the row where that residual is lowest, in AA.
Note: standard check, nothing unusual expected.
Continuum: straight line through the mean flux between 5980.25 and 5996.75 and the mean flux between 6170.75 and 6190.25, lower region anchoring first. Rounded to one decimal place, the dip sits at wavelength 5985.5 AA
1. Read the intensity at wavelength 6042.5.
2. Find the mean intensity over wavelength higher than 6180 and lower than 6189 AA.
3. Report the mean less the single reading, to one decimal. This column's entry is -0.3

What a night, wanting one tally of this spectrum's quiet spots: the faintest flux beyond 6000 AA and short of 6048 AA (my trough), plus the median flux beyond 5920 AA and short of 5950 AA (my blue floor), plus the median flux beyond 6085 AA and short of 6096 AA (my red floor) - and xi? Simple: 20.3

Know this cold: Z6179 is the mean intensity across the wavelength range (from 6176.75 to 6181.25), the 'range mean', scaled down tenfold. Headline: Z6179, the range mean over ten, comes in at 0.693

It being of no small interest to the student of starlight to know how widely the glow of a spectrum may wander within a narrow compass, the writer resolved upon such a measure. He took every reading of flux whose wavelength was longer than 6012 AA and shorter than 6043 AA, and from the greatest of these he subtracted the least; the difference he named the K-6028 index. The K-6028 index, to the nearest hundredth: 1.77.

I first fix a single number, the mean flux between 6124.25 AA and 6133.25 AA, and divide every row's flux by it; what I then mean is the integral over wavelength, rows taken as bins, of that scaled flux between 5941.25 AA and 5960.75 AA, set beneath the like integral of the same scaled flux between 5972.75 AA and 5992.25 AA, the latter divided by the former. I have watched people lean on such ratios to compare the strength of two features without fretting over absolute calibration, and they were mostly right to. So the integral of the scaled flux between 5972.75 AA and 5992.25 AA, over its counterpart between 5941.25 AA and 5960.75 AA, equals 1.03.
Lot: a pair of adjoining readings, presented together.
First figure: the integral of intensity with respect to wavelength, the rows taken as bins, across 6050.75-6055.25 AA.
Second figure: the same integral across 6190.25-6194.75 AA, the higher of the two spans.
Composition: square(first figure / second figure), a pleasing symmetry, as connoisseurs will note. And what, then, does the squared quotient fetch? 1.30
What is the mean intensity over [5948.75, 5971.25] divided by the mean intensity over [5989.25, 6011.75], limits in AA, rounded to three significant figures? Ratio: 1.01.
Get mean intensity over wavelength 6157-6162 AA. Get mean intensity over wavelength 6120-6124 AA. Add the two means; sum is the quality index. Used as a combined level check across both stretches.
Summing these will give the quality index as 13.14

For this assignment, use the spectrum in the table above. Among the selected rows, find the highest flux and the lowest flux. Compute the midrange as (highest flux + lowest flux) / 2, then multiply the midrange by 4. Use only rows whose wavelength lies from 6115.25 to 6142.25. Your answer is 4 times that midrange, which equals 27.6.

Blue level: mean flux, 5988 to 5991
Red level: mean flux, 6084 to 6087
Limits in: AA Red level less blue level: 0.4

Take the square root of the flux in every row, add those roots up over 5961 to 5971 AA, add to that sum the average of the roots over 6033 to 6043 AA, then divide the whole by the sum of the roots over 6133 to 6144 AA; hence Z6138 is 1.18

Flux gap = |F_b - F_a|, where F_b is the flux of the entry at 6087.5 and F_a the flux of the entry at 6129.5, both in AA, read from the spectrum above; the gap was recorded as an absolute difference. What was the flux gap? 0.89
